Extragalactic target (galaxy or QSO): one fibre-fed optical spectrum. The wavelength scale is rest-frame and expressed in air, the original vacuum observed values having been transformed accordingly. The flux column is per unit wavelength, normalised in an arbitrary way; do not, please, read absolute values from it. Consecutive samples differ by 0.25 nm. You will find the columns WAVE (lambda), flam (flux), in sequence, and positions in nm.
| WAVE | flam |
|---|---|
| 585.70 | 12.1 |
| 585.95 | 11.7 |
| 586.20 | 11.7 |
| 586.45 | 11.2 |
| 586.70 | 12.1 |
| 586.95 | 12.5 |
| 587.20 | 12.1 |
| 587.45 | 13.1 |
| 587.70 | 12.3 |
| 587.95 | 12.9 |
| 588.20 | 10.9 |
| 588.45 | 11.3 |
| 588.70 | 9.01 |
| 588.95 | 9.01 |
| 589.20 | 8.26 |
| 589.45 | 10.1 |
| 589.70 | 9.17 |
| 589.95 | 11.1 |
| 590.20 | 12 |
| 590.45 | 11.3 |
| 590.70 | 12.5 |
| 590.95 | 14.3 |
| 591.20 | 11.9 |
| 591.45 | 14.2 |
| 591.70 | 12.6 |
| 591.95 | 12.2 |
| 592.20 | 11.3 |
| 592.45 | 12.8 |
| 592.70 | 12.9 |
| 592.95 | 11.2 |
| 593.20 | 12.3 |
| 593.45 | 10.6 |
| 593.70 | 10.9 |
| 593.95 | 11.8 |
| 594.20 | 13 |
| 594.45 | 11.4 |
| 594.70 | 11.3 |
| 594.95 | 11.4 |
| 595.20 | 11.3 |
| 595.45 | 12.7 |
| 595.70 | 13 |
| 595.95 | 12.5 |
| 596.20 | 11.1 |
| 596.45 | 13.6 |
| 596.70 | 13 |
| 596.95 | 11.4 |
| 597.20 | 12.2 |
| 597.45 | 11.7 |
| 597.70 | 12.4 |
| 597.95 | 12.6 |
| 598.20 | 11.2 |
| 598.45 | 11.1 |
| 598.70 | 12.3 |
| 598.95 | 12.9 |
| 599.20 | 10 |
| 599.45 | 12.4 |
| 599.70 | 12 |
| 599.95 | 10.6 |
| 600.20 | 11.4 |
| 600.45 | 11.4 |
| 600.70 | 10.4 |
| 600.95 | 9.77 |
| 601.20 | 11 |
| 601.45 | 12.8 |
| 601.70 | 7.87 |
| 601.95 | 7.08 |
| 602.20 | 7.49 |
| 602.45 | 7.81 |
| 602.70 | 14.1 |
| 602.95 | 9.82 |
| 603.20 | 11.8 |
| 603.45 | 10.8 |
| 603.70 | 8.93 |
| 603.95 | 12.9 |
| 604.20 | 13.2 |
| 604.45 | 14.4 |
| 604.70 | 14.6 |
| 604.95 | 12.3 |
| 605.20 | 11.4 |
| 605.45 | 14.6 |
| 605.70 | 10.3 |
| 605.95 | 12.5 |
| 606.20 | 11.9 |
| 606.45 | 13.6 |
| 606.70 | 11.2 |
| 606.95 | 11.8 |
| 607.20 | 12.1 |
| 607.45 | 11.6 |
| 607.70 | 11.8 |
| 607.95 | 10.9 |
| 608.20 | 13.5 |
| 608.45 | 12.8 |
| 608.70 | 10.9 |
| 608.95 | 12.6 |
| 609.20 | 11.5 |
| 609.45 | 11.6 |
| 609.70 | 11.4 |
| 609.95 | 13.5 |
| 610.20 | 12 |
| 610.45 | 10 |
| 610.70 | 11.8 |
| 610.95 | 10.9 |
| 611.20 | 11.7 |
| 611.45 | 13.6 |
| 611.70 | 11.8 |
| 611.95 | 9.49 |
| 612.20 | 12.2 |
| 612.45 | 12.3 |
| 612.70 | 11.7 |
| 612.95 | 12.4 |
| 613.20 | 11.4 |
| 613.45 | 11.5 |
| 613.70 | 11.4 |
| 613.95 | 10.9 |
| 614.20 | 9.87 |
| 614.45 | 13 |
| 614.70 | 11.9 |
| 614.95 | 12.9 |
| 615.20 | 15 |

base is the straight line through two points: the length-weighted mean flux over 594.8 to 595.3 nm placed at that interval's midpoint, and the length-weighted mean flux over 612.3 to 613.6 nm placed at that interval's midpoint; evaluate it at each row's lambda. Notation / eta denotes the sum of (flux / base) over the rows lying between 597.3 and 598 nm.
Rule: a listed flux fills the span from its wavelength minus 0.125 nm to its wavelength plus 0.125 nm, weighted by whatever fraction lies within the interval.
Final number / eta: 3.21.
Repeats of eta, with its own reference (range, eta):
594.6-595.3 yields 3.00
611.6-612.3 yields 2.83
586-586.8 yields 3.15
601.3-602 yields 2.41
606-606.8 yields 3.14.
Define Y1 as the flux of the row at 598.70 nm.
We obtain 12.3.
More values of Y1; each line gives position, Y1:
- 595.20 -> 11.3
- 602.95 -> 9.82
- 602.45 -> 7.81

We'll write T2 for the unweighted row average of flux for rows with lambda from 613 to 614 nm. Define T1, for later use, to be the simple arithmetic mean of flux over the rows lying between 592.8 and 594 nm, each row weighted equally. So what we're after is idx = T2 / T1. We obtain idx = 0.99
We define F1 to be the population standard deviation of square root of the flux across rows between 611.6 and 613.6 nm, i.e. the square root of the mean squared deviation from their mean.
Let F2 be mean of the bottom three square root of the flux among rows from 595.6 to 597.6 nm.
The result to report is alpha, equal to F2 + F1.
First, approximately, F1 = 0.132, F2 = 3.38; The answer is 3.51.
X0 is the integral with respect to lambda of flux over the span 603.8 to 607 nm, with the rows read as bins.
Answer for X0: 40.5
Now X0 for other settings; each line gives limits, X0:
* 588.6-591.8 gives 35.8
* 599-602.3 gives 34.3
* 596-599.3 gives 39.6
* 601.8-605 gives 35.6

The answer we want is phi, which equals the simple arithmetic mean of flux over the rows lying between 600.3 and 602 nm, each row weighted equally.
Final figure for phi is 10.0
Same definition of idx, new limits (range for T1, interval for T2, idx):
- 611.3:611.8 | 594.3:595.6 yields 0.91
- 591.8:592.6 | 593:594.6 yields 0.96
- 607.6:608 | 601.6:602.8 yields 0.78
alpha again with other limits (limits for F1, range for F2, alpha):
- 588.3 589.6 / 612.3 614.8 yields 3.44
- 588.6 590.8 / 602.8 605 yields 3.36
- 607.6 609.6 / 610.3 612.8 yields 3.31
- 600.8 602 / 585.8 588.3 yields 3.69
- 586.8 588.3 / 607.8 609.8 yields 3.43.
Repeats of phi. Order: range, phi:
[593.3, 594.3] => 11.6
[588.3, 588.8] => 10.2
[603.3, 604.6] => 12.0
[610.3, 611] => 10.9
